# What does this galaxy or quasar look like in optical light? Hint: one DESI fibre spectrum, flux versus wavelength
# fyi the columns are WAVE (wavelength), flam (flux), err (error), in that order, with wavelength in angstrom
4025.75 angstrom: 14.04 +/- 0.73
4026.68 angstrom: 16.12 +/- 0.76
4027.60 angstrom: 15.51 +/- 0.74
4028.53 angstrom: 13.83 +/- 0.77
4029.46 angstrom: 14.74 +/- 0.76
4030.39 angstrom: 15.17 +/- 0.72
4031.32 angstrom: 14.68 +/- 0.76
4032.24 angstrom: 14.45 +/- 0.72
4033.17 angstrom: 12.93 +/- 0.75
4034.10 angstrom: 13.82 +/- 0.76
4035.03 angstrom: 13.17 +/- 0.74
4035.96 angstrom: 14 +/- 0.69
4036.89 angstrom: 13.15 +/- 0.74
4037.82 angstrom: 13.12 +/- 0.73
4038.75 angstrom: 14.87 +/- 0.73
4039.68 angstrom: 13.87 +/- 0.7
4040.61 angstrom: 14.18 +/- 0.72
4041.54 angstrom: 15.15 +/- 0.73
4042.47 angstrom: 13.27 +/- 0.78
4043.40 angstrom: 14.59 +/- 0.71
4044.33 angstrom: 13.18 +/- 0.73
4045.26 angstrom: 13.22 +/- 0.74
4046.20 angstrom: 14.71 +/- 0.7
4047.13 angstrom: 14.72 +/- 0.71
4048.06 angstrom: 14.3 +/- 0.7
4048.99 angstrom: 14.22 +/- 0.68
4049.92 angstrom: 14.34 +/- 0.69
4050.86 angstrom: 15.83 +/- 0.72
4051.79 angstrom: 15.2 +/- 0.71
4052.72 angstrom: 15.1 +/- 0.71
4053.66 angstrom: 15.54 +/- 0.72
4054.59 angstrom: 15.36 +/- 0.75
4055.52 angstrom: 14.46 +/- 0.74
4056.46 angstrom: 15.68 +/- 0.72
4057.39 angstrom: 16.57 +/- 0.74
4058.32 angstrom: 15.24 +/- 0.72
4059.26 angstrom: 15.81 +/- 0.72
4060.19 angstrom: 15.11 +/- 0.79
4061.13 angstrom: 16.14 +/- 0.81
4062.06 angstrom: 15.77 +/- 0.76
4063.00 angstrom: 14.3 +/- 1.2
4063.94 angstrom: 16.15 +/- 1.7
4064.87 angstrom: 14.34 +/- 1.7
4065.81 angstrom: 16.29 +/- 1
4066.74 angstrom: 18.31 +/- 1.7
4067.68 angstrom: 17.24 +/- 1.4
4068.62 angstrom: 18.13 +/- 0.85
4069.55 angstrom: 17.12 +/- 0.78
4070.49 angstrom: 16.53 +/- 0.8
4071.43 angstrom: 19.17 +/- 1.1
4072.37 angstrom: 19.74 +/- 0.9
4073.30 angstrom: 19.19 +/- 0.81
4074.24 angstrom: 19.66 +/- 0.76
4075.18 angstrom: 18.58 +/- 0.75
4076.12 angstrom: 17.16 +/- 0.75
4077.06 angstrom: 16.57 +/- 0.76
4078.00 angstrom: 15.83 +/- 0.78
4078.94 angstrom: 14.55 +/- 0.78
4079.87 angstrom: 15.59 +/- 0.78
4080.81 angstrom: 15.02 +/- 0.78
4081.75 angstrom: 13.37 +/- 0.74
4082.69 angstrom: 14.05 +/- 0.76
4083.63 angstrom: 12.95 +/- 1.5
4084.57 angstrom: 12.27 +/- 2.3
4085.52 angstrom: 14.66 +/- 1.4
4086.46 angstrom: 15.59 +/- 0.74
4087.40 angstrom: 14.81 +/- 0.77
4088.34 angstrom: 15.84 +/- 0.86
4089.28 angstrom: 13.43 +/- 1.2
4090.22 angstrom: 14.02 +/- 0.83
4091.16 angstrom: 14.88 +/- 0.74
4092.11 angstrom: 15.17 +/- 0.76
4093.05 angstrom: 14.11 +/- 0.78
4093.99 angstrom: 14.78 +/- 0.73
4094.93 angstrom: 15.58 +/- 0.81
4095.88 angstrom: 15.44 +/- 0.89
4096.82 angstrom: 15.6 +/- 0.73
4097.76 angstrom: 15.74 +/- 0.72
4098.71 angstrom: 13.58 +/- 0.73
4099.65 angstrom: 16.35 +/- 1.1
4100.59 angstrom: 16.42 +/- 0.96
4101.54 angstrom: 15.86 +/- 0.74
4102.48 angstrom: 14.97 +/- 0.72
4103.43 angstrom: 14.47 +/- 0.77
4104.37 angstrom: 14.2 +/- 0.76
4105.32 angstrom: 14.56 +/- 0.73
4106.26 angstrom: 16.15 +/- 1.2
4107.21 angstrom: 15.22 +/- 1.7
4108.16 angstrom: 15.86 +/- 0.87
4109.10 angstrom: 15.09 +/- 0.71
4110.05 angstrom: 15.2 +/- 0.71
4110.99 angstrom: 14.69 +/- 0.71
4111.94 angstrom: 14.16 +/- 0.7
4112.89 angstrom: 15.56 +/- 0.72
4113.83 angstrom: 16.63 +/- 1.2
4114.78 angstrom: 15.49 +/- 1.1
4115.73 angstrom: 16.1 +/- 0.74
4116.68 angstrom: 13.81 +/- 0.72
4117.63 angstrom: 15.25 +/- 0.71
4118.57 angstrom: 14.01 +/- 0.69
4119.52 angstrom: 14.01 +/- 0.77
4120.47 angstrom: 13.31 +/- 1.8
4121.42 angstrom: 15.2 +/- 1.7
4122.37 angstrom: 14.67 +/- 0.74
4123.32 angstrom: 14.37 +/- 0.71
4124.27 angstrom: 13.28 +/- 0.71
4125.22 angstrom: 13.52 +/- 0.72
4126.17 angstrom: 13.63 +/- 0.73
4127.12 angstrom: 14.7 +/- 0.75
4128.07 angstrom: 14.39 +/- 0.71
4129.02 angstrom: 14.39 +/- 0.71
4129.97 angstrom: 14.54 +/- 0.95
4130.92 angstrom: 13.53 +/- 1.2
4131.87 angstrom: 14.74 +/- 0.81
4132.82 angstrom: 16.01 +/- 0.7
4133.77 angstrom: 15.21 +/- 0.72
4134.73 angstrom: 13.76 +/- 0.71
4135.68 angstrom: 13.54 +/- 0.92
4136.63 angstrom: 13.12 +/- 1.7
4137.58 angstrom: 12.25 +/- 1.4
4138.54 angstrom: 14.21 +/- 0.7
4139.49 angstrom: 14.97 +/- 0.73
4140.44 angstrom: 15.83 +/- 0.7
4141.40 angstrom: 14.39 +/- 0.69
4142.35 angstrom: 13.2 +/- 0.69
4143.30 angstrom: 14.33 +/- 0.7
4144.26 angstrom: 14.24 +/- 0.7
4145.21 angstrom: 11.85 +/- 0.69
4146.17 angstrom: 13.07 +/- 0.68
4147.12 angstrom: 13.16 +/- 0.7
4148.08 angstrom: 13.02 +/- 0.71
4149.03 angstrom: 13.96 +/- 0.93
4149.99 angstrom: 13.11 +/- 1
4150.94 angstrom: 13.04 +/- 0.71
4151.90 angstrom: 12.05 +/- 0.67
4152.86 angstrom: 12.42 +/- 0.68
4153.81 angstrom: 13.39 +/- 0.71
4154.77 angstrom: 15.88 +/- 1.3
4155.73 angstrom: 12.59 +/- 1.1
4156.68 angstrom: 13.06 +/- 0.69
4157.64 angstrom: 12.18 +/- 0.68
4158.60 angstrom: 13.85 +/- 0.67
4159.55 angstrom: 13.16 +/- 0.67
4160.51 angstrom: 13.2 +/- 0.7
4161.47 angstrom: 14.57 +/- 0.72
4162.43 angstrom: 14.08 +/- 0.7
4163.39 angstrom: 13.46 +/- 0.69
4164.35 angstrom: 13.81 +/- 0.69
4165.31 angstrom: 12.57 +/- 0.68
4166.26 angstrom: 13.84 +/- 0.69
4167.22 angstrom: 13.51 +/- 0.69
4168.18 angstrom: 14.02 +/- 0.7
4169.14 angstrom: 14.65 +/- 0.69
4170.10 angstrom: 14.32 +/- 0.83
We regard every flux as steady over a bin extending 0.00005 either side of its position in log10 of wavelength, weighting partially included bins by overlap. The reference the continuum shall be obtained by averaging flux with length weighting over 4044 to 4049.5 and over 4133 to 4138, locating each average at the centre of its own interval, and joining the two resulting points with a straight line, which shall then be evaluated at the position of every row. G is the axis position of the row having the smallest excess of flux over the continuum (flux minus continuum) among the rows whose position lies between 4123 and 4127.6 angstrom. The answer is 4124.27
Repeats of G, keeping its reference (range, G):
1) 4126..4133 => 4130.92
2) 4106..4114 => 4111.94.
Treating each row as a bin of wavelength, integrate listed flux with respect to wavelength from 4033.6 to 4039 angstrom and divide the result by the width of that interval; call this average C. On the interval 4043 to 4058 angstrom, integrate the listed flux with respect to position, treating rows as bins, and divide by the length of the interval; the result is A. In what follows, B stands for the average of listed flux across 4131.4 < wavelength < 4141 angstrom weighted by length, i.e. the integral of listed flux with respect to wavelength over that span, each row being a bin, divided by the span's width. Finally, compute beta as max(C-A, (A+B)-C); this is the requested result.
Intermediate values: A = 14.8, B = 14.4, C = 13.6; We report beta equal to 16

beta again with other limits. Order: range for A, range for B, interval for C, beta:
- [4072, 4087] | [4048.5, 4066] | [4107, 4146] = 17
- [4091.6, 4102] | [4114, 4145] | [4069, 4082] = 13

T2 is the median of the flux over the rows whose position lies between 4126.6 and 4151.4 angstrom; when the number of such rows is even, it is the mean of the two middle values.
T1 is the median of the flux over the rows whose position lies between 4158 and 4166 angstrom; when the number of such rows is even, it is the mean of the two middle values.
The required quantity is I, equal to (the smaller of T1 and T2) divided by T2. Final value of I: 0.97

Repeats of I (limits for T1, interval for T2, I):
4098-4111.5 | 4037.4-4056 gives 1.00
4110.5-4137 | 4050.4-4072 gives 0.91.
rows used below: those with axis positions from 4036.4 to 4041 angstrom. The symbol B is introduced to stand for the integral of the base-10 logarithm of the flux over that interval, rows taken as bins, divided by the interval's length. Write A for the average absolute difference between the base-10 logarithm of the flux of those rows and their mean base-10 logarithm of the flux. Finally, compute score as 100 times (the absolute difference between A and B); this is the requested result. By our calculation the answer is 112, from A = 0.018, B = 1.14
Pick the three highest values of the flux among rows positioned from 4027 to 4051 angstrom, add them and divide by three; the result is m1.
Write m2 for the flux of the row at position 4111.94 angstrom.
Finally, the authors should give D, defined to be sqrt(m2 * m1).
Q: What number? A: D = 14.82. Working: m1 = 15.5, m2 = 14.16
